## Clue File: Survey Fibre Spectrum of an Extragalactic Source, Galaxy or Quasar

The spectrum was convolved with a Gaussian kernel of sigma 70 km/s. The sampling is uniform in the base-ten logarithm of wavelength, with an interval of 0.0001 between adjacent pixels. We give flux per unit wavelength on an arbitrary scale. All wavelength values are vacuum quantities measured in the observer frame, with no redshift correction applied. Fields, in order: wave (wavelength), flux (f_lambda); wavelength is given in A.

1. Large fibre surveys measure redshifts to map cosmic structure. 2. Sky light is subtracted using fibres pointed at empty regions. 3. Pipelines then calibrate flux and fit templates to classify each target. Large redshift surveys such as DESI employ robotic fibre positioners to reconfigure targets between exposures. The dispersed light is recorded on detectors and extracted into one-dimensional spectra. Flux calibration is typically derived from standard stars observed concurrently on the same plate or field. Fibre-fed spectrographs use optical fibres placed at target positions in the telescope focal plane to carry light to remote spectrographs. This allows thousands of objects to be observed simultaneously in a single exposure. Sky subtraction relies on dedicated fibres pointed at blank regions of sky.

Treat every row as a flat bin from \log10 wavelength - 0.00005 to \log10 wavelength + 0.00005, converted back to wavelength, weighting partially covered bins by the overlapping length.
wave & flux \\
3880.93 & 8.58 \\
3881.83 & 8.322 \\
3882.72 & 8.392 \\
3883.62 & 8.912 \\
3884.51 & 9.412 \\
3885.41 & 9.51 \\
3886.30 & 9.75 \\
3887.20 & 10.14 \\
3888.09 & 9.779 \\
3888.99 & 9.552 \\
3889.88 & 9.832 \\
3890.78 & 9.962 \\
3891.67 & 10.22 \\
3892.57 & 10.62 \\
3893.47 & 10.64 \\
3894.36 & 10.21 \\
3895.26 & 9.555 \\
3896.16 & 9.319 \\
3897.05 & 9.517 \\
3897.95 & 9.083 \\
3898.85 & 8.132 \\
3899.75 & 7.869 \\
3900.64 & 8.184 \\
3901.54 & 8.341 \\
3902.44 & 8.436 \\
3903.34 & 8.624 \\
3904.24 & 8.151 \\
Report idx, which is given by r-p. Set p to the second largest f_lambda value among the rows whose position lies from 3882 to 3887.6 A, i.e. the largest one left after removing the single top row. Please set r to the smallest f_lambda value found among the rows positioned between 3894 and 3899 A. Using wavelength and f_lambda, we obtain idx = -1.6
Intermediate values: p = 9.75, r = 8.132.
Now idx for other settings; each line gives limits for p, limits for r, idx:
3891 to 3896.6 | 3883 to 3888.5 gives -1.7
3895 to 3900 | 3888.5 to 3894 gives 0.0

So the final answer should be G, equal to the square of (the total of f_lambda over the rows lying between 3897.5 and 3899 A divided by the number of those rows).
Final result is 74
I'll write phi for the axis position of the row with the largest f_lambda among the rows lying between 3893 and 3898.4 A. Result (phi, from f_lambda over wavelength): 3893.47 A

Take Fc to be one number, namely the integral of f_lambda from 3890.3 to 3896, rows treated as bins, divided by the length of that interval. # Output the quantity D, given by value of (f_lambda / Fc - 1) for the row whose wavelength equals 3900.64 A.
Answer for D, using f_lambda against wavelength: -0.19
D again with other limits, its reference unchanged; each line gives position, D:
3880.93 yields -0.15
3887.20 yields 0.00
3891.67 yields 0.01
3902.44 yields -0.17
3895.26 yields -0.06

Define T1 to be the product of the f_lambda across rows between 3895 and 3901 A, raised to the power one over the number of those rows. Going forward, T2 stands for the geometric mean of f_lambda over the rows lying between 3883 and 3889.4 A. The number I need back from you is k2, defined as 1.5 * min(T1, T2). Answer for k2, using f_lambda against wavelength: 13.2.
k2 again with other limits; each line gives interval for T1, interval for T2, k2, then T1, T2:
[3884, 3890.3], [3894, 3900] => 13.6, 9.7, 9.1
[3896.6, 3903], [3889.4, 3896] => 12.7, 8.5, 10.1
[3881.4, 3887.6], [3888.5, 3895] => 13.8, 9.2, 10.1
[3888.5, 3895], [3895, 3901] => 13.2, 10.1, 8.8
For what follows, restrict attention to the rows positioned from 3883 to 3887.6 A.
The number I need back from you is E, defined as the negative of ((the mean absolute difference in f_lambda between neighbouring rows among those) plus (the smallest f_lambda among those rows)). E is -9.2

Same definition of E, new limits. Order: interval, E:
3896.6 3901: -8.4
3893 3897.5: -9.7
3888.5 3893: -9.8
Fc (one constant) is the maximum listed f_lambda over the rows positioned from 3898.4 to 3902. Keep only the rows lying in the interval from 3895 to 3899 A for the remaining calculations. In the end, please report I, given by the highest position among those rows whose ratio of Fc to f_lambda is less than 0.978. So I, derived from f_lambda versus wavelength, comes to 3897.95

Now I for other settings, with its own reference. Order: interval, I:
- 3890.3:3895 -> 3894.36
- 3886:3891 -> 3890.78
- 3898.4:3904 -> 3903.34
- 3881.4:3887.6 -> 3887.20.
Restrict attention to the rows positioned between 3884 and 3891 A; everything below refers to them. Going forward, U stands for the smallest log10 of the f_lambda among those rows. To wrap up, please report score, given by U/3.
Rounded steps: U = 0.97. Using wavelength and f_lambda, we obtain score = 0.325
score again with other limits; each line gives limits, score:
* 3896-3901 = 0.299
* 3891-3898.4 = 0.319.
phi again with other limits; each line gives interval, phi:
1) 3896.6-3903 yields 3897.05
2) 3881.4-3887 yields 3886.30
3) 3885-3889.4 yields 3887.20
